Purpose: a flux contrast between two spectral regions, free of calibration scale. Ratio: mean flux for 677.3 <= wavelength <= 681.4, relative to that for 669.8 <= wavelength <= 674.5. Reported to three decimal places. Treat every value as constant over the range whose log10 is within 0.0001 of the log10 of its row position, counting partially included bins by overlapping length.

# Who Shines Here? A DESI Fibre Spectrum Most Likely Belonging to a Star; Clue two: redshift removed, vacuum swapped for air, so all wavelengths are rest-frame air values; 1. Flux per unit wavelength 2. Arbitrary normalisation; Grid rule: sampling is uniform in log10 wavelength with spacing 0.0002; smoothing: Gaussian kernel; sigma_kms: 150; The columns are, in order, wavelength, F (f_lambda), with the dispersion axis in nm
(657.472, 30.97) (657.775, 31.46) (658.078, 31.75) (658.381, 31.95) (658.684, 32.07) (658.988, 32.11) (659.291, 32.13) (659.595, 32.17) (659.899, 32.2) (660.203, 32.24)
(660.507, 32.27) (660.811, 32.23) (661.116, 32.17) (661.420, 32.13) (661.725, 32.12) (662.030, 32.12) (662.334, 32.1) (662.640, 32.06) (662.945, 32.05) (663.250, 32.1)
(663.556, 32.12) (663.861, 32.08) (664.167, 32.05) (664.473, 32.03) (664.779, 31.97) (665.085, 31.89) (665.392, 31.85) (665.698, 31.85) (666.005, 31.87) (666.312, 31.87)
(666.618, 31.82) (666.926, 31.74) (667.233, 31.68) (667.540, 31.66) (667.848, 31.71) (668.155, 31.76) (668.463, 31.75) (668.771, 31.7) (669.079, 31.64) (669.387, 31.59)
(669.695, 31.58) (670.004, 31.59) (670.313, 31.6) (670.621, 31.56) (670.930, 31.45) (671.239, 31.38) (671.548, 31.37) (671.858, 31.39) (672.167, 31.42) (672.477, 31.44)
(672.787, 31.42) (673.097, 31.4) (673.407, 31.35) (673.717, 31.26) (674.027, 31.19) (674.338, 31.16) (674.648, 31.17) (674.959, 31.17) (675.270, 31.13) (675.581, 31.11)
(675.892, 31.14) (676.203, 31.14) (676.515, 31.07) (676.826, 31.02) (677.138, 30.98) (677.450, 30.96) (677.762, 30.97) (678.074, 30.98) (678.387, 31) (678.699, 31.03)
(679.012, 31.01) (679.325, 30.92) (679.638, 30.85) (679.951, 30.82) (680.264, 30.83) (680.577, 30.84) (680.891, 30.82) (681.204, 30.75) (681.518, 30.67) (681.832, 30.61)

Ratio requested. 0.984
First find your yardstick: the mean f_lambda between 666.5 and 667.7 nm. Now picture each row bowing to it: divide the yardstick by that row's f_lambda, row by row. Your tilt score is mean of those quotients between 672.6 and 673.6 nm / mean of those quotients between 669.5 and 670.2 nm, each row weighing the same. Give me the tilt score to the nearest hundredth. 1.01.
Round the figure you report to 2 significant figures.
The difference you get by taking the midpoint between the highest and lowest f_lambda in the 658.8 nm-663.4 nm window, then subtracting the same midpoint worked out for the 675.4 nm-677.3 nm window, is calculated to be 1.1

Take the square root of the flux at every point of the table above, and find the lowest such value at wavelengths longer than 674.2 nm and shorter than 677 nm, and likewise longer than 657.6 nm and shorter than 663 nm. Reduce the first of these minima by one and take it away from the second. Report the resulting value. 1.04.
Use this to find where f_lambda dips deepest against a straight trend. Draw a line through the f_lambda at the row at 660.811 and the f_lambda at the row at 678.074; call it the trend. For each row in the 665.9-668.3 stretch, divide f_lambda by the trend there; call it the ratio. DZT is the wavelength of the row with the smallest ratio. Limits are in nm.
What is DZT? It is 667.233 nm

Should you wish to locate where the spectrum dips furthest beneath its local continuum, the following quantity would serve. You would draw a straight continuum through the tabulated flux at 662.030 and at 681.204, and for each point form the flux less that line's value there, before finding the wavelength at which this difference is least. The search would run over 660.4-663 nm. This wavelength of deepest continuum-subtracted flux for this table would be 661.420 nm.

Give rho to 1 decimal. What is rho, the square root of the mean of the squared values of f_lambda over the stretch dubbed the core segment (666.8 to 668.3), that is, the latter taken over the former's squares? 31.7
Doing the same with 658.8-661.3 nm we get 32.2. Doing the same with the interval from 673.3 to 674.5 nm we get 31.2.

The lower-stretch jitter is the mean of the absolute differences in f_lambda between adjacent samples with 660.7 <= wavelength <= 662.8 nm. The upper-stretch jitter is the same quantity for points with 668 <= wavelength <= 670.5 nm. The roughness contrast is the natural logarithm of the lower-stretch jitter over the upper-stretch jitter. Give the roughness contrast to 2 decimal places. -0.01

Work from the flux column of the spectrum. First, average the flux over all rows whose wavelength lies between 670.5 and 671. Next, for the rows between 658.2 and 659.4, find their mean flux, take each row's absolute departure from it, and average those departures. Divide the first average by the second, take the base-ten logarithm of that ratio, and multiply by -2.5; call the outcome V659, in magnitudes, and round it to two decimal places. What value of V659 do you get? -6.85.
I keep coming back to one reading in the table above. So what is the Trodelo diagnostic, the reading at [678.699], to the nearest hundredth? 31.03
